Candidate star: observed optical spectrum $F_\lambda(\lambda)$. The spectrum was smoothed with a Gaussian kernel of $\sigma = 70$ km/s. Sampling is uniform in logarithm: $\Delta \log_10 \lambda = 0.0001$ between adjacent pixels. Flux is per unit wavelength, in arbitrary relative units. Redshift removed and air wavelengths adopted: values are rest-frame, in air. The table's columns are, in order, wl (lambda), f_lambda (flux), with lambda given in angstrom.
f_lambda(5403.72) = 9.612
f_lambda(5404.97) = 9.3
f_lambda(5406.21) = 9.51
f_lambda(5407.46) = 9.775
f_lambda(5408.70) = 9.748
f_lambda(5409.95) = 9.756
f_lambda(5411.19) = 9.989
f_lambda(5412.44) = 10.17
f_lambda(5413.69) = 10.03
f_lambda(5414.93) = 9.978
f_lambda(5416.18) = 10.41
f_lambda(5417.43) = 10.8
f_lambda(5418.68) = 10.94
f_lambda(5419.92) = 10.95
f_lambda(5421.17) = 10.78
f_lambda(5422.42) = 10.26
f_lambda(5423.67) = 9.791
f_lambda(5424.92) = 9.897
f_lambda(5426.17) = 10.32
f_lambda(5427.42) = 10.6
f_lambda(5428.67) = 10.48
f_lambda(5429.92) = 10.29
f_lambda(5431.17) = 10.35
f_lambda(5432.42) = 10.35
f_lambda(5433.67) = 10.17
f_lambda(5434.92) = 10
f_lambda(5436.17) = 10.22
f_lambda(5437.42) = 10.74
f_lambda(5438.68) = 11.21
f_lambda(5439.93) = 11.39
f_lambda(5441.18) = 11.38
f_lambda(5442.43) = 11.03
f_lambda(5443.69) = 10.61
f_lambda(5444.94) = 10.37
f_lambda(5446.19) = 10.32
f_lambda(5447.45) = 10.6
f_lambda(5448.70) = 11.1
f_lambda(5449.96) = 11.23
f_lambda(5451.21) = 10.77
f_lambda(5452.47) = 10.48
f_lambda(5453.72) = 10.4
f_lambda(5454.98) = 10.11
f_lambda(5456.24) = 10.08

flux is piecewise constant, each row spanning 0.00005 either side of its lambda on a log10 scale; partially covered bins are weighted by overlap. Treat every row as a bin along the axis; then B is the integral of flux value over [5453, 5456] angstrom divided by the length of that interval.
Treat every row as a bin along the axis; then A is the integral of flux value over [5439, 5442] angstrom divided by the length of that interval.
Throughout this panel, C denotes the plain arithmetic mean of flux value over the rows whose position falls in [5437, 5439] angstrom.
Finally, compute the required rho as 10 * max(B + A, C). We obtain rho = 216.1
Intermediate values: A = 11.4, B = 10.2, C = 11.0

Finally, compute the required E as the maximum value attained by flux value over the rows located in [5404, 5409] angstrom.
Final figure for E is 9.775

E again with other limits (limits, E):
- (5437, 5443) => 11.39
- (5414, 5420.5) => 10.95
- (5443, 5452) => 11.23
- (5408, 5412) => 9.989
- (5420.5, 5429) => 10.78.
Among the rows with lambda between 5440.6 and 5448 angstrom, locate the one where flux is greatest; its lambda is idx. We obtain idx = 5441.18 angstrom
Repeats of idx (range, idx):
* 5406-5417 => 5416.18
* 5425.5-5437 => 5427.42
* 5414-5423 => 5419.92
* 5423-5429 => 5427.42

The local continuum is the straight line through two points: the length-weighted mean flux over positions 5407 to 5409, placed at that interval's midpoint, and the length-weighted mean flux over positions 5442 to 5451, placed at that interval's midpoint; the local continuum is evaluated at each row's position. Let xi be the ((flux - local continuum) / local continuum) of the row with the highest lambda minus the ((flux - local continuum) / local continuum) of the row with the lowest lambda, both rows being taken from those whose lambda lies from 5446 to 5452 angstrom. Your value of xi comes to 0.03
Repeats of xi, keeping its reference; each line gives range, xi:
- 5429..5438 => 0.03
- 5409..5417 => 0.05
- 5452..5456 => -0.04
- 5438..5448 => -0.08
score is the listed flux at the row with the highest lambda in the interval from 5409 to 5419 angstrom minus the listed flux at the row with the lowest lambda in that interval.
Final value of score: 1.2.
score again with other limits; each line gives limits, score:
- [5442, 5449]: 0.1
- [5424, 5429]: 0.6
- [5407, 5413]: 0.4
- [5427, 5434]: -0.4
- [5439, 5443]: -0.4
